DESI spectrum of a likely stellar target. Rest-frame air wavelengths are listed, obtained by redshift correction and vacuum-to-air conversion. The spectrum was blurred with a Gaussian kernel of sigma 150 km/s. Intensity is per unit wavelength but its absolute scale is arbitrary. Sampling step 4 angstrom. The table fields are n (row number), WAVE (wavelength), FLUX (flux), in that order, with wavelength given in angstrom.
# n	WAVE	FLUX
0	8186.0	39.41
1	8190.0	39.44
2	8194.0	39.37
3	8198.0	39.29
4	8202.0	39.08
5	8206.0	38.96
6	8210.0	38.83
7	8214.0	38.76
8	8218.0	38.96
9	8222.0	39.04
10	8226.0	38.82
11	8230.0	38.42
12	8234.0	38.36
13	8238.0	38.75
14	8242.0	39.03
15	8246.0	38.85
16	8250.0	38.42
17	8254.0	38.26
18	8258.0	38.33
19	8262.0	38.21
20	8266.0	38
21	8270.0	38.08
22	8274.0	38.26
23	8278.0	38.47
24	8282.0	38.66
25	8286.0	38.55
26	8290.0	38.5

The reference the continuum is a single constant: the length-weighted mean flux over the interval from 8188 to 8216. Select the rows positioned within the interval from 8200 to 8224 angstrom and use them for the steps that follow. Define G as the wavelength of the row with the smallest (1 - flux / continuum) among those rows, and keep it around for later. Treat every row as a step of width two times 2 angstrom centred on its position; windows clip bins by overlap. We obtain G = 8202.0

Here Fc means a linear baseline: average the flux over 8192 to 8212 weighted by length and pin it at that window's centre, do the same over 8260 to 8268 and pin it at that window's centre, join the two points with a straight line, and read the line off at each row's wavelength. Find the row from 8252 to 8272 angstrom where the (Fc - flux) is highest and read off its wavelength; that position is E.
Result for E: 8266.0 angstrom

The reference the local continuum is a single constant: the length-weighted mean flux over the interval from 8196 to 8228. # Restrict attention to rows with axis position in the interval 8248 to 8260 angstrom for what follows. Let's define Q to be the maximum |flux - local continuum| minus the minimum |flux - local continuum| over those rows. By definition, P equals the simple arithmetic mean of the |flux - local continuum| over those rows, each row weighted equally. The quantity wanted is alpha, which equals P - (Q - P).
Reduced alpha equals 1.10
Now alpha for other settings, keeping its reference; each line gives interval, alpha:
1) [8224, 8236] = 0.41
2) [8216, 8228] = 0.01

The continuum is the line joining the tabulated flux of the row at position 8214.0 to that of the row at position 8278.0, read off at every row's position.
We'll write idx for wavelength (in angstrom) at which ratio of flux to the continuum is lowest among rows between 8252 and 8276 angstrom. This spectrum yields 8266.0 angstrom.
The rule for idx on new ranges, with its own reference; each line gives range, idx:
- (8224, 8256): 8254.0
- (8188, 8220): 8214.0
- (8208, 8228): 8214.0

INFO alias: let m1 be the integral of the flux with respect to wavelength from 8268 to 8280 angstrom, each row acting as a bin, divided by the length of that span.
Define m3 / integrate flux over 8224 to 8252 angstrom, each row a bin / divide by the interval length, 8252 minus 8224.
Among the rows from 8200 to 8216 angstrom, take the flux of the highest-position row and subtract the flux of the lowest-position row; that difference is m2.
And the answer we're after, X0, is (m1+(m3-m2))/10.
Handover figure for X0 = 7.73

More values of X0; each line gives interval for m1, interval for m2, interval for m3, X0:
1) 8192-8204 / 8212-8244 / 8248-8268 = 7.72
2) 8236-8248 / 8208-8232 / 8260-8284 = 7.76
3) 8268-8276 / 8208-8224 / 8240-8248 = 7.69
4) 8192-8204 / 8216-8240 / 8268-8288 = 7.79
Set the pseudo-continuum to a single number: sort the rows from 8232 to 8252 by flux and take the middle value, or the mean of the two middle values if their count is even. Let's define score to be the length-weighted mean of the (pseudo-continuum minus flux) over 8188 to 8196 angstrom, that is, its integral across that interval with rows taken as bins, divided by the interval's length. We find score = -0.7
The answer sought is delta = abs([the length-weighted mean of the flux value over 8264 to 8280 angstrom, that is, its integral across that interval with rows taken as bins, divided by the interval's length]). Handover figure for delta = 38.2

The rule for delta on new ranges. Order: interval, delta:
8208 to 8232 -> 38.8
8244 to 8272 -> 38.3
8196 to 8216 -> 39.0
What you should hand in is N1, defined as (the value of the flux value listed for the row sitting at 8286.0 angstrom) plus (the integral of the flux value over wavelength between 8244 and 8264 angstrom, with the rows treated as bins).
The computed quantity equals 807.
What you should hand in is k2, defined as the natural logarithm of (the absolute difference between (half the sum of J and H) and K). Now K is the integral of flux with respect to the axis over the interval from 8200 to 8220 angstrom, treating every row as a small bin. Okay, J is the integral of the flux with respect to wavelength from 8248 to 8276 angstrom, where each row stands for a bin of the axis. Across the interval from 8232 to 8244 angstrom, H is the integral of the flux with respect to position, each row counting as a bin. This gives 2.4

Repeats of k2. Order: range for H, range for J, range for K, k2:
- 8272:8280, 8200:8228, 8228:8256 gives 5.9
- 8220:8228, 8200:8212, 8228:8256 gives 6.5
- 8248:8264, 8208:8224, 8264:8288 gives 5.7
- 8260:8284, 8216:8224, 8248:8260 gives 5.0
